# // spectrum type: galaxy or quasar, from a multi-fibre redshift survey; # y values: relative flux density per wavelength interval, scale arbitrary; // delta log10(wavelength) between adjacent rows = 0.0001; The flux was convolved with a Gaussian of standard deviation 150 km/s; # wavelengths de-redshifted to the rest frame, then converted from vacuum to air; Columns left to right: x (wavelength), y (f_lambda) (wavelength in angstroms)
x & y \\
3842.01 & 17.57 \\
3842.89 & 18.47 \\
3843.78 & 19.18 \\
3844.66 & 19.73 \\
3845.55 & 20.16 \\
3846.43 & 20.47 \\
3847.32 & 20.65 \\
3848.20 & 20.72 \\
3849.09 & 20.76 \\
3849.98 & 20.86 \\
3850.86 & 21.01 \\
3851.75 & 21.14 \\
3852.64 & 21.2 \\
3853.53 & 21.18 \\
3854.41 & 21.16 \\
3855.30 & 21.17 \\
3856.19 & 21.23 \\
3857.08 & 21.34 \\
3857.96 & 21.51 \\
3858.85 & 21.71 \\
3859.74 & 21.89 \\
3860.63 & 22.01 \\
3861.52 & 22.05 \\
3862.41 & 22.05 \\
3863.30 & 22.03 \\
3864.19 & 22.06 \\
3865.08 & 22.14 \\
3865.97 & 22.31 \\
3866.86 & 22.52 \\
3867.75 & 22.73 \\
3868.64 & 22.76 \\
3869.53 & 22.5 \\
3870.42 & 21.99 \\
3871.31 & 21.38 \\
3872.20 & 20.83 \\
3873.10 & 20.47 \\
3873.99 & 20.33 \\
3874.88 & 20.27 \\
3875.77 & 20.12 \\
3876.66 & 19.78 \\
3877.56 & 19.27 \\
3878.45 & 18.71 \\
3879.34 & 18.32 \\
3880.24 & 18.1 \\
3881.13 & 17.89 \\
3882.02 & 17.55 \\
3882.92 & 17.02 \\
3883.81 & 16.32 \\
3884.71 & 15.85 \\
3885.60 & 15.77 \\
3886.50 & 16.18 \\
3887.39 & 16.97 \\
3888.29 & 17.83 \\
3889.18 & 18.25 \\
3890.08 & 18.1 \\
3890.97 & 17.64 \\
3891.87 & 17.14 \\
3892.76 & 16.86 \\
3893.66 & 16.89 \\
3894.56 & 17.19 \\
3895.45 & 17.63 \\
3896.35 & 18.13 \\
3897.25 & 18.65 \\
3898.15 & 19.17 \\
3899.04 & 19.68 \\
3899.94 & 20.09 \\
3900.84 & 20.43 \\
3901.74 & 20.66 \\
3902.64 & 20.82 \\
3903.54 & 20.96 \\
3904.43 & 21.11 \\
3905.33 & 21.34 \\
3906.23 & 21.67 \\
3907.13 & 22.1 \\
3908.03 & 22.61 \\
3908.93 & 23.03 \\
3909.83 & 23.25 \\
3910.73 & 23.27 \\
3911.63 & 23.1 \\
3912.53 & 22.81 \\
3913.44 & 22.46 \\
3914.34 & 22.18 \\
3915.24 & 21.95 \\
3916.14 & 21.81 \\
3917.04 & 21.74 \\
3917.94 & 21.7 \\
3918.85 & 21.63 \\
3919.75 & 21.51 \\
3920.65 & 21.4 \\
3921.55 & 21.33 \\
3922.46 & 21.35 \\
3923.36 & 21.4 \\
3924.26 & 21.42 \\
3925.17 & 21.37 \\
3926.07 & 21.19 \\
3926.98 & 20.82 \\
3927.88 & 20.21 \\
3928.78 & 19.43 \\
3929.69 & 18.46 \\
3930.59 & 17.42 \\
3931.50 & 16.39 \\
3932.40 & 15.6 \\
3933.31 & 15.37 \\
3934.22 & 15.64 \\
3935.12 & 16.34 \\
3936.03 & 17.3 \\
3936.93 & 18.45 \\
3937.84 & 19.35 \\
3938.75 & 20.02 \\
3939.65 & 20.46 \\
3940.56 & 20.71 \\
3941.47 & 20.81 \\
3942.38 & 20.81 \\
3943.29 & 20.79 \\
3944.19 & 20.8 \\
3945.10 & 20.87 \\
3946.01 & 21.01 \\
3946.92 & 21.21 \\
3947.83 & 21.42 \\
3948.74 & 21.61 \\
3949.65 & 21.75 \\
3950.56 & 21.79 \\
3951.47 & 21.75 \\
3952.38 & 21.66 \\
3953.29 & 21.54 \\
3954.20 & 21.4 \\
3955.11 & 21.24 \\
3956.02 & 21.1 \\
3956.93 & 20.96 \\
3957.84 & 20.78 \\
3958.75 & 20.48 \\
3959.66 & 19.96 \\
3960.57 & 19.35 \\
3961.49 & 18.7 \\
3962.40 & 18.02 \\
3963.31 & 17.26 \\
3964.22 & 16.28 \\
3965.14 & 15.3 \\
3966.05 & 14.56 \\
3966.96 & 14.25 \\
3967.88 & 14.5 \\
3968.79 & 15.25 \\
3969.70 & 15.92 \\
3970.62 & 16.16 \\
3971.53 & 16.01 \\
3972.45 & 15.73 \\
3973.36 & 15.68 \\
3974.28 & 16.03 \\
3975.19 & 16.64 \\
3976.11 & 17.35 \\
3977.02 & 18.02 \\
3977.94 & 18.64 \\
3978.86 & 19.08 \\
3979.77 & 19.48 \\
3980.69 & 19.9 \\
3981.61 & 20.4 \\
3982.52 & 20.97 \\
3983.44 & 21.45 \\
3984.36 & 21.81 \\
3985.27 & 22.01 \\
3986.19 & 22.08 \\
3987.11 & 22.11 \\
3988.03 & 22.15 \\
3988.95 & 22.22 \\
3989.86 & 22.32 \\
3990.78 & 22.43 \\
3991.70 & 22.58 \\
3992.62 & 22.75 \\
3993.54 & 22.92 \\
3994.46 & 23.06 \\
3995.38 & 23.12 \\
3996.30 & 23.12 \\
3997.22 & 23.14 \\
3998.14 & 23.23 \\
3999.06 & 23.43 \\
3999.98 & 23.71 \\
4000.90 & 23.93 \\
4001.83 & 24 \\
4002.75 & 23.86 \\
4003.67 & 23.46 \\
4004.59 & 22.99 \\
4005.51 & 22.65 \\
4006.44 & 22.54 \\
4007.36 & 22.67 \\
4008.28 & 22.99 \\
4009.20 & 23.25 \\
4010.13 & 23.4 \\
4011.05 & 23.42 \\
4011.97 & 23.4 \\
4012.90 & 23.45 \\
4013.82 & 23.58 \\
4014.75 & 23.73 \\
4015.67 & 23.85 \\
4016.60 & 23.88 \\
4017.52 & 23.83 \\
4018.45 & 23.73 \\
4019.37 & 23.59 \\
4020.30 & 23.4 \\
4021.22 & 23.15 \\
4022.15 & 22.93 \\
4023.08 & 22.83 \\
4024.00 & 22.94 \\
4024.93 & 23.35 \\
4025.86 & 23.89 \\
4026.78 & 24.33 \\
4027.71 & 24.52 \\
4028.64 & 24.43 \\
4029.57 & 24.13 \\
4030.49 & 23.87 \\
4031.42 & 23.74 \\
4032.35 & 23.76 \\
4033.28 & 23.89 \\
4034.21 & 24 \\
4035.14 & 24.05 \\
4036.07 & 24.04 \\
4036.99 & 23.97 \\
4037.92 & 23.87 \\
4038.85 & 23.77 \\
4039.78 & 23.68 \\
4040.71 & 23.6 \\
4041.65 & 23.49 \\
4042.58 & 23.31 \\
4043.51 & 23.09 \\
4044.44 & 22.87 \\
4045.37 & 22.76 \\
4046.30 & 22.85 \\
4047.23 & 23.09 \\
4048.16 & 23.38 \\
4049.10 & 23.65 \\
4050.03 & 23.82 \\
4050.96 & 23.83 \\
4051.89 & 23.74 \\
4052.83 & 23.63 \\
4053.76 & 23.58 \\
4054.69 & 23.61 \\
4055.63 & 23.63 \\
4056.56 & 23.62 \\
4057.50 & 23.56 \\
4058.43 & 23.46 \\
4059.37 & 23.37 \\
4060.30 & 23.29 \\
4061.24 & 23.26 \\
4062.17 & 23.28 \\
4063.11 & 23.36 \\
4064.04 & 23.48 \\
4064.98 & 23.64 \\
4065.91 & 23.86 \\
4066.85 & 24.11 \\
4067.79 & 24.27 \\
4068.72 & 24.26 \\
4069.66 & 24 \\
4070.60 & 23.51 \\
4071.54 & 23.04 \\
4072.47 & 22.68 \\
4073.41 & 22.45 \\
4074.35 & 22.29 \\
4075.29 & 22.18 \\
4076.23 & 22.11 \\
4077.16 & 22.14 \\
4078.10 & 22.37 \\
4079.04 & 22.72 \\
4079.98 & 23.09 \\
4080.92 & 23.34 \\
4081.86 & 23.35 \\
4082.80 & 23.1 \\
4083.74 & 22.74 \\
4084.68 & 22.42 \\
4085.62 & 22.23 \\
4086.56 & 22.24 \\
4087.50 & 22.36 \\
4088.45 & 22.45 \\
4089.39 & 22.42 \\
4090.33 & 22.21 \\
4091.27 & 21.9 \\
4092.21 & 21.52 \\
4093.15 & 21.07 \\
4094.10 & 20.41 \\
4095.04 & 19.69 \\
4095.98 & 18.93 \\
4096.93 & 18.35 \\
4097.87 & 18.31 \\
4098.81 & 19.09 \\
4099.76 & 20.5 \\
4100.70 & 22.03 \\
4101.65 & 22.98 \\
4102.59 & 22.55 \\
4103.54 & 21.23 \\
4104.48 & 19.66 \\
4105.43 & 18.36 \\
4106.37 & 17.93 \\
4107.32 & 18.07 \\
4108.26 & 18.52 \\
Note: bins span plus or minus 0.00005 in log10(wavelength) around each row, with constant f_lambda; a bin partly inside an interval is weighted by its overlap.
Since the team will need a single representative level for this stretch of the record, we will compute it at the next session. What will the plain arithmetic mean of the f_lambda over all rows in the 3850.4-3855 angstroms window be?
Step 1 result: 21.1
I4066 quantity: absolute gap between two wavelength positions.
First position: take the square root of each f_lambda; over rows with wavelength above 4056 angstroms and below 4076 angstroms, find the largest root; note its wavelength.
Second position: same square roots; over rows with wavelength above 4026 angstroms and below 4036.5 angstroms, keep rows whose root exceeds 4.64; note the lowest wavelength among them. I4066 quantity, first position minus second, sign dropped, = 41.0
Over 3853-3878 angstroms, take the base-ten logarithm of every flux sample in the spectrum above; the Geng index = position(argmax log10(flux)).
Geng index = 3868.64 angstroms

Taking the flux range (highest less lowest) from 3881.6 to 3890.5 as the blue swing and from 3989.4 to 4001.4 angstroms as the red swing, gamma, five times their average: 10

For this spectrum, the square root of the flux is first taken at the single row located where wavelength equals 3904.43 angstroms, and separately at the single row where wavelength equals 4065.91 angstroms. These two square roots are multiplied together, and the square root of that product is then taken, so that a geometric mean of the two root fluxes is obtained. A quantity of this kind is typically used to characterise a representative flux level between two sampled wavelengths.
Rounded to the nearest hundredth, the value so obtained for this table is 4.74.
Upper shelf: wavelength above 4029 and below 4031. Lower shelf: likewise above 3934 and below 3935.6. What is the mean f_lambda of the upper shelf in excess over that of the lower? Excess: 8.0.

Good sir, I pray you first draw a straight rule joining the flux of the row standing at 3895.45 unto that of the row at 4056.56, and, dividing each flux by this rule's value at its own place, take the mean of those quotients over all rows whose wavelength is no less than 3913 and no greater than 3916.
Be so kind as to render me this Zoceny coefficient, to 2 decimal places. 1.21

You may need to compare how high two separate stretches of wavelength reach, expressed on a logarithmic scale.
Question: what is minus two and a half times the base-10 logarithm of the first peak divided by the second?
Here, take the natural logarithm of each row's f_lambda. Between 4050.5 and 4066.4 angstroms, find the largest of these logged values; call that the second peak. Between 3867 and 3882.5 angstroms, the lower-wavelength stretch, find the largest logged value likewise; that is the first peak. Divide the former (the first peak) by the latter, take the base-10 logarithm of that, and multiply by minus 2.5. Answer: 0.016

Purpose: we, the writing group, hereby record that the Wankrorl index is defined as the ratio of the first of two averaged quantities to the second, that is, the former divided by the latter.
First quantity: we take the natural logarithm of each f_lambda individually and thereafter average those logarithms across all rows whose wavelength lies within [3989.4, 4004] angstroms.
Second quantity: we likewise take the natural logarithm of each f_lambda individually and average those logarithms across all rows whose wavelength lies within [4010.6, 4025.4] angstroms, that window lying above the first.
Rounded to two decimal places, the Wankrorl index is 1.00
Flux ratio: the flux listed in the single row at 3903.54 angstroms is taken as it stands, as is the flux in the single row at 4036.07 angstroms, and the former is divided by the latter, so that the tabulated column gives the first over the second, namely 0.87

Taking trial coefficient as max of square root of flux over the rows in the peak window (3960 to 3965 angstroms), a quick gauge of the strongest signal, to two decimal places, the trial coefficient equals 4.40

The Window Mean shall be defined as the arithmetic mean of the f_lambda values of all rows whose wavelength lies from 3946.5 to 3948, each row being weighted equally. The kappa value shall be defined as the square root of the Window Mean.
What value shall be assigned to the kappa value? 4.6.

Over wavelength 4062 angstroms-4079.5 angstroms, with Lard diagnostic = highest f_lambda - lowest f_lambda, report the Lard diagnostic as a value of 2.16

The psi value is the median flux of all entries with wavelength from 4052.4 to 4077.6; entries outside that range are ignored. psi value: 23.5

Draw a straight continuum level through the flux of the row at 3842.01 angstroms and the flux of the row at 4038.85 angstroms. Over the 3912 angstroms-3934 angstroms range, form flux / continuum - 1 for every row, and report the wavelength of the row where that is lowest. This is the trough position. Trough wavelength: 3933.31 angstroms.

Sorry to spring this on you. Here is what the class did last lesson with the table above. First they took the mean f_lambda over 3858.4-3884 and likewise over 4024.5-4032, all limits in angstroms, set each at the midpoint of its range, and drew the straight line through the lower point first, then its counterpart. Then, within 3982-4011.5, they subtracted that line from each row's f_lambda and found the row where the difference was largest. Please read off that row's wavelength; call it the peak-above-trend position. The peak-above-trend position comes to 4001.83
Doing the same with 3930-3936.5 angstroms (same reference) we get 3930.59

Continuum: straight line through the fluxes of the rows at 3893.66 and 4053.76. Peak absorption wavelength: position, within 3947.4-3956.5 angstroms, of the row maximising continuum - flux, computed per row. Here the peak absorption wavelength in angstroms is 3956.02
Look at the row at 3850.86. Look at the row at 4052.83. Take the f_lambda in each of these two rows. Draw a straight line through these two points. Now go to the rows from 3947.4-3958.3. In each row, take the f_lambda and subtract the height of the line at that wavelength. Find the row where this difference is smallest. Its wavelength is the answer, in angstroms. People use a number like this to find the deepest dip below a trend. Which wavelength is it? 3957.84 angstroms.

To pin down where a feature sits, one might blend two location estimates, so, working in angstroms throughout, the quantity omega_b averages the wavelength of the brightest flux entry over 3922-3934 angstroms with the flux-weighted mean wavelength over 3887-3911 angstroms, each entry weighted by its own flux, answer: 3912.0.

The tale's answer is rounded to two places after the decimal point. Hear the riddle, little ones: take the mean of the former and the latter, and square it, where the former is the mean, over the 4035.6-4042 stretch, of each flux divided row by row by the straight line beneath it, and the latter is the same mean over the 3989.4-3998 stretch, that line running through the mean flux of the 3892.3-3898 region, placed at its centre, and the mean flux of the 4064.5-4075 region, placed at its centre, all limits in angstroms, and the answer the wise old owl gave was 1.16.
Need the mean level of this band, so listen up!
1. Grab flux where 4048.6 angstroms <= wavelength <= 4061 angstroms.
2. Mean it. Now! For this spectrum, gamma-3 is 23.6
